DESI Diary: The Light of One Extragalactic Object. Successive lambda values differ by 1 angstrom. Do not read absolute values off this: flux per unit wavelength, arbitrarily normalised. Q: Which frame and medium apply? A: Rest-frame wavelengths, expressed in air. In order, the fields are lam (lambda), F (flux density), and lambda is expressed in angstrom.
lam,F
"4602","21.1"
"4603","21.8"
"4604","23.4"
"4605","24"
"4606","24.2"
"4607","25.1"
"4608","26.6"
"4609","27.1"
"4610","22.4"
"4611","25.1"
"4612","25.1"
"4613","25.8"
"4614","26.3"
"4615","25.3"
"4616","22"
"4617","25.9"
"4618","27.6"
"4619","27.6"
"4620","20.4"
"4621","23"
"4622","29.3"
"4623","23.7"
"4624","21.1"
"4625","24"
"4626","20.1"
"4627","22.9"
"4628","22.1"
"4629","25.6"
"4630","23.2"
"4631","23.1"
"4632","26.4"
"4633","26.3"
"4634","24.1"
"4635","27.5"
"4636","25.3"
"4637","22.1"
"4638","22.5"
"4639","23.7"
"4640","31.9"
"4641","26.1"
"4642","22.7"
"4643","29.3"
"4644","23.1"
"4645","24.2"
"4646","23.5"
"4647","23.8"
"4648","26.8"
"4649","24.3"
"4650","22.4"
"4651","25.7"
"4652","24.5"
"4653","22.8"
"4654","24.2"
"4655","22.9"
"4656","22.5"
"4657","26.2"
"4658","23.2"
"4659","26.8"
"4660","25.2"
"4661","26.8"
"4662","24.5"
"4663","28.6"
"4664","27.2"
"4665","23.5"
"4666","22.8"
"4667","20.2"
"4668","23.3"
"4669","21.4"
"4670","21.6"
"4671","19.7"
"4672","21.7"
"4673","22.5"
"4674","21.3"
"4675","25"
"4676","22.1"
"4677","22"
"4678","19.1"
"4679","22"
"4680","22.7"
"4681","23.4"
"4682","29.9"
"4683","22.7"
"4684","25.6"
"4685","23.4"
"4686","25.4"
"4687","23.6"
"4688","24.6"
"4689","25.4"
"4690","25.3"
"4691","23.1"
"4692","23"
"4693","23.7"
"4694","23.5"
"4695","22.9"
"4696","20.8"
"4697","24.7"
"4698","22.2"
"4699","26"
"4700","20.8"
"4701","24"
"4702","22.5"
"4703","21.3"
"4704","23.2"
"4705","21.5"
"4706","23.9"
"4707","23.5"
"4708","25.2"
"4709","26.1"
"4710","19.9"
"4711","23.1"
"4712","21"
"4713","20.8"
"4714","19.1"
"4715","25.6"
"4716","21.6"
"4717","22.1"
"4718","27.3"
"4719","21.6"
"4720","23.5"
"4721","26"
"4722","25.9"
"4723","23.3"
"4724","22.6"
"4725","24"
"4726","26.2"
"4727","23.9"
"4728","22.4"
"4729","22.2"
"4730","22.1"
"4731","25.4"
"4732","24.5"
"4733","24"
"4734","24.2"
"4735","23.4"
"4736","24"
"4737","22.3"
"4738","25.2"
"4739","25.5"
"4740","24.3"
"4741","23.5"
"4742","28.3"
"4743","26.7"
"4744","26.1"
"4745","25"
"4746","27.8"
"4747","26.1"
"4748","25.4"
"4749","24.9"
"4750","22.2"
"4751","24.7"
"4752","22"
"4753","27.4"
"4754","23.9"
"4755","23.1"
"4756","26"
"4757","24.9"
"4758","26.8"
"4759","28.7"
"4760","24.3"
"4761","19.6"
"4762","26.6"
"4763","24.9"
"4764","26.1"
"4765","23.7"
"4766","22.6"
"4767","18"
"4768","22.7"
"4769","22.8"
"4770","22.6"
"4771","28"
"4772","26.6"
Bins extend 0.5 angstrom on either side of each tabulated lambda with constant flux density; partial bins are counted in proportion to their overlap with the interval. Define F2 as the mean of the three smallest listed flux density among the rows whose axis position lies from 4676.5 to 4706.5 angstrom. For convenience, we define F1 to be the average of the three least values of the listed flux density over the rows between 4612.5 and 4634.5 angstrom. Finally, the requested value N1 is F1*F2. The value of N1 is 415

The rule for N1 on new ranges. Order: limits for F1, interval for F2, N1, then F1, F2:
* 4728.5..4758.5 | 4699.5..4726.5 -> 441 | 22.1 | 19.9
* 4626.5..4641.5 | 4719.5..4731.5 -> 494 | 22.2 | 22.2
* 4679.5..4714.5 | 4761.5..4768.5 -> 421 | 19.9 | 21.1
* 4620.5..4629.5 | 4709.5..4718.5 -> 421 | 21.1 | 19.9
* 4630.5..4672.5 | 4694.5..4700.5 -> 435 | 20.4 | 21.3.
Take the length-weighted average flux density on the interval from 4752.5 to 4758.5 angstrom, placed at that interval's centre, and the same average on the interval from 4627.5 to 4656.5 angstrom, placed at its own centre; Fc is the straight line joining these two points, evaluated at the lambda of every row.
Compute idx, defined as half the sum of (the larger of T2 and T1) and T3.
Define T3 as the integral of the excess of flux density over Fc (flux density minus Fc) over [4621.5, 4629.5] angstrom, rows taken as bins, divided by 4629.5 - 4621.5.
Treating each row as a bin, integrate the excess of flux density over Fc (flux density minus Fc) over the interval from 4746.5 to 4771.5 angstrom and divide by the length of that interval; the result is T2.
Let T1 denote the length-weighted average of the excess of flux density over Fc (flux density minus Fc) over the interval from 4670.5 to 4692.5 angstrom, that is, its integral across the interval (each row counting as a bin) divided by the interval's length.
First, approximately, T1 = -1.50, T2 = -1.1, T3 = -0.9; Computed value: -0.96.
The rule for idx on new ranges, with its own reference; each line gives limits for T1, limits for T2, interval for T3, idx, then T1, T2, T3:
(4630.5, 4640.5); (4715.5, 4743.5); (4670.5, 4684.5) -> -0.61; 0.76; -1.0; -2.0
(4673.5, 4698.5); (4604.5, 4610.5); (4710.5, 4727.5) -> -0.57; -1.38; 0.6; -1.7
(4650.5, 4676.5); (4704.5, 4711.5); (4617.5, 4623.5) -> -0.09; -1.02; -1.7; 0.8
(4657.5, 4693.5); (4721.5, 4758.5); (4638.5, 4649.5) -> 0.09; -1.13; -0.6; 0.8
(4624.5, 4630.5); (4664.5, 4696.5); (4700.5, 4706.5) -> -1.88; -1.49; -1.8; -2.3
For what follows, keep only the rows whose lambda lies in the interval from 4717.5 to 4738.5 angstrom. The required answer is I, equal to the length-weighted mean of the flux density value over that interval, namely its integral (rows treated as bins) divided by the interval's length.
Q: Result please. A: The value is 24.0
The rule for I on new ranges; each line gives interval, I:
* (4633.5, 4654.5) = 24.8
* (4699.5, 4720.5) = 22.7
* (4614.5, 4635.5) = 24.3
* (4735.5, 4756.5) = 25.0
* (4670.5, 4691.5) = 23.4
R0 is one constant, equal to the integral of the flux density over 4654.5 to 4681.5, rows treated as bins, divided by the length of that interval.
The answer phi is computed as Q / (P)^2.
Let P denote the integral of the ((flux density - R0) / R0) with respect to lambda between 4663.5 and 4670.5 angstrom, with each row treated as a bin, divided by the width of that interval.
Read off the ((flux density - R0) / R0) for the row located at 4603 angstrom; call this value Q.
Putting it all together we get -203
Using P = -0.018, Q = -0.06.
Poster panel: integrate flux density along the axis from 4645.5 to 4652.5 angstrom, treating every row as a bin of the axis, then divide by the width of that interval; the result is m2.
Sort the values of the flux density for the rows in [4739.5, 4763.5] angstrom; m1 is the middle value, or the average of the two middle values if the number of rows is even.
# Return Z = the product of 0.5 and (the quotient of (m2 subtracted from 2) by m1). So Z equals -0.449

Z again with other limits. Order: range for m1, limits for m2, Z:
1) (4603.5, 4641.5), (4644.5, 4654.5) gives -0.451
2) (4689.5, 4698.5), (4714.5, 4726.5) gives -0.479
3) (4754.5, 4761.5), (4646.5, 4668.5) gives -0.451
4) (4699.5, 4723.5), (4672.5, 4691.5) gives -0.467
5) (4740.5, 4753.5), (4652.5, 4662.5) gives -0.443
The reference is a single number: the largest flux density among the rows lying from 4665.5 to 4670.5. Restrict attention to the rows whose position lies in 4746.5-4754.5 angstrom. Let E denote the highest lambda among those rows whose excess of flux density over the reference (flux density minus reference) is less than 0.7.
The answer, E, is 4754 angstrom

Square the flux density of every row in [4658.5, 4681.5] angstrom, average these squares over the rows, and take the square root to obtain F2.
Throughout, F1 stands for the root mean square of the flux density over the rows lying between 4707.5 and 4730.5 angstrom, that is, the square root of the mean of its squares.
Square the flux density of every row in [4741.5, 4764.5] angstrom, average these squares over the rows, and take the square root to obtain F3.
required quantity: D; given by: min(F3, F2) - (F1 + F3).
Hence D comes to -25.4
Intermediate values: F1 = 23.4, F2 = 23.32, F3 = 25.4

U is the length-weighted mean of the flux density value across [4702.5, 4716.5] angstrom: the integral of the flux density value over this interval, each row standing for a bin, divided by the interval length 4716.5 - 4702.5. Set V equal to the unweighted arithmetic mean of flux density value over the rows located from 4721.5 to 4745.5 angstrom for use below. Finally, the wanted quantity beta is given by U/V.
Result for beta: 0.93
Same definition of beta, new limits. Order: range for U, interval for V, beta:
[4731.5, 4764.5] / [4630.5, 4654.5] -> 1.00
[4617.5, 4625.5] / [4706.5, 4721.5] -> 1.06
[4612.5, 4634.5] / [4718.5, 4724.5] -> 1.02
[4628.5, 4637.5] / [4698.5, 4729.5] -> 1.07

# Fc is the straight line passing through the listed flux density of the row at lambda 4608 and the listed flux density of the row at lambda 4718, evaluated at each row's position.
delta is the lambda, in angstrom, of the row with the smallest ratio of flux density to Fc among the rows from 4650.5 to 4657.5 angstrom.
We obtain 4656 angstrom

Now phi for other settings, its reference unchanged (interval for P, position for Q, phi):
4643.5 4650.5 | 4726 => 122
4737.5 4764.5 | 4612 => 12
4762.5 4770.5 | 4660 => 385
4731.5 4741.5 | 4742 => 173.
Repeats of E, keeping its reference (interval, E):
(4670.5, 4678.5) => 4678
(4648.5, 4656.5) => 4656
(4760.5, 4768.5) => 4768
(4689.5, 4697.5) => 4696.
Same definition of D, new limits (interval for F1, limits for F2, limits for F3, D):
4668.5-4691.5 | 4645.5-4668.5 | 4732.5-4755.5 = -23.6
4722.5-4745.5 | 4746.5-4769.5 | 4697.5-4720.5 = -24.4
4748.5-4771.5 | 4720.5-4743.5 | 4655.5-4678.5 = -24.3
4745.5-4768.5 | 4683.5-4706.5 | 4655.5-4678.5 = -24.6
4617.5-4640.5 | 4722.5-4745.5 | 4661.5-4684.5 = -24.7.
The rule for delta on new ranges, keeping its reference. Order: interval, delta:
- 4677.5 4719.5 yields 4714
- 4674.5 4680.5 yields 4678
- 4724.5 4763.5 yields 4761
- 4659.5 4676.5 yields 4671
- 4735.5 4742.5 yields 4737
